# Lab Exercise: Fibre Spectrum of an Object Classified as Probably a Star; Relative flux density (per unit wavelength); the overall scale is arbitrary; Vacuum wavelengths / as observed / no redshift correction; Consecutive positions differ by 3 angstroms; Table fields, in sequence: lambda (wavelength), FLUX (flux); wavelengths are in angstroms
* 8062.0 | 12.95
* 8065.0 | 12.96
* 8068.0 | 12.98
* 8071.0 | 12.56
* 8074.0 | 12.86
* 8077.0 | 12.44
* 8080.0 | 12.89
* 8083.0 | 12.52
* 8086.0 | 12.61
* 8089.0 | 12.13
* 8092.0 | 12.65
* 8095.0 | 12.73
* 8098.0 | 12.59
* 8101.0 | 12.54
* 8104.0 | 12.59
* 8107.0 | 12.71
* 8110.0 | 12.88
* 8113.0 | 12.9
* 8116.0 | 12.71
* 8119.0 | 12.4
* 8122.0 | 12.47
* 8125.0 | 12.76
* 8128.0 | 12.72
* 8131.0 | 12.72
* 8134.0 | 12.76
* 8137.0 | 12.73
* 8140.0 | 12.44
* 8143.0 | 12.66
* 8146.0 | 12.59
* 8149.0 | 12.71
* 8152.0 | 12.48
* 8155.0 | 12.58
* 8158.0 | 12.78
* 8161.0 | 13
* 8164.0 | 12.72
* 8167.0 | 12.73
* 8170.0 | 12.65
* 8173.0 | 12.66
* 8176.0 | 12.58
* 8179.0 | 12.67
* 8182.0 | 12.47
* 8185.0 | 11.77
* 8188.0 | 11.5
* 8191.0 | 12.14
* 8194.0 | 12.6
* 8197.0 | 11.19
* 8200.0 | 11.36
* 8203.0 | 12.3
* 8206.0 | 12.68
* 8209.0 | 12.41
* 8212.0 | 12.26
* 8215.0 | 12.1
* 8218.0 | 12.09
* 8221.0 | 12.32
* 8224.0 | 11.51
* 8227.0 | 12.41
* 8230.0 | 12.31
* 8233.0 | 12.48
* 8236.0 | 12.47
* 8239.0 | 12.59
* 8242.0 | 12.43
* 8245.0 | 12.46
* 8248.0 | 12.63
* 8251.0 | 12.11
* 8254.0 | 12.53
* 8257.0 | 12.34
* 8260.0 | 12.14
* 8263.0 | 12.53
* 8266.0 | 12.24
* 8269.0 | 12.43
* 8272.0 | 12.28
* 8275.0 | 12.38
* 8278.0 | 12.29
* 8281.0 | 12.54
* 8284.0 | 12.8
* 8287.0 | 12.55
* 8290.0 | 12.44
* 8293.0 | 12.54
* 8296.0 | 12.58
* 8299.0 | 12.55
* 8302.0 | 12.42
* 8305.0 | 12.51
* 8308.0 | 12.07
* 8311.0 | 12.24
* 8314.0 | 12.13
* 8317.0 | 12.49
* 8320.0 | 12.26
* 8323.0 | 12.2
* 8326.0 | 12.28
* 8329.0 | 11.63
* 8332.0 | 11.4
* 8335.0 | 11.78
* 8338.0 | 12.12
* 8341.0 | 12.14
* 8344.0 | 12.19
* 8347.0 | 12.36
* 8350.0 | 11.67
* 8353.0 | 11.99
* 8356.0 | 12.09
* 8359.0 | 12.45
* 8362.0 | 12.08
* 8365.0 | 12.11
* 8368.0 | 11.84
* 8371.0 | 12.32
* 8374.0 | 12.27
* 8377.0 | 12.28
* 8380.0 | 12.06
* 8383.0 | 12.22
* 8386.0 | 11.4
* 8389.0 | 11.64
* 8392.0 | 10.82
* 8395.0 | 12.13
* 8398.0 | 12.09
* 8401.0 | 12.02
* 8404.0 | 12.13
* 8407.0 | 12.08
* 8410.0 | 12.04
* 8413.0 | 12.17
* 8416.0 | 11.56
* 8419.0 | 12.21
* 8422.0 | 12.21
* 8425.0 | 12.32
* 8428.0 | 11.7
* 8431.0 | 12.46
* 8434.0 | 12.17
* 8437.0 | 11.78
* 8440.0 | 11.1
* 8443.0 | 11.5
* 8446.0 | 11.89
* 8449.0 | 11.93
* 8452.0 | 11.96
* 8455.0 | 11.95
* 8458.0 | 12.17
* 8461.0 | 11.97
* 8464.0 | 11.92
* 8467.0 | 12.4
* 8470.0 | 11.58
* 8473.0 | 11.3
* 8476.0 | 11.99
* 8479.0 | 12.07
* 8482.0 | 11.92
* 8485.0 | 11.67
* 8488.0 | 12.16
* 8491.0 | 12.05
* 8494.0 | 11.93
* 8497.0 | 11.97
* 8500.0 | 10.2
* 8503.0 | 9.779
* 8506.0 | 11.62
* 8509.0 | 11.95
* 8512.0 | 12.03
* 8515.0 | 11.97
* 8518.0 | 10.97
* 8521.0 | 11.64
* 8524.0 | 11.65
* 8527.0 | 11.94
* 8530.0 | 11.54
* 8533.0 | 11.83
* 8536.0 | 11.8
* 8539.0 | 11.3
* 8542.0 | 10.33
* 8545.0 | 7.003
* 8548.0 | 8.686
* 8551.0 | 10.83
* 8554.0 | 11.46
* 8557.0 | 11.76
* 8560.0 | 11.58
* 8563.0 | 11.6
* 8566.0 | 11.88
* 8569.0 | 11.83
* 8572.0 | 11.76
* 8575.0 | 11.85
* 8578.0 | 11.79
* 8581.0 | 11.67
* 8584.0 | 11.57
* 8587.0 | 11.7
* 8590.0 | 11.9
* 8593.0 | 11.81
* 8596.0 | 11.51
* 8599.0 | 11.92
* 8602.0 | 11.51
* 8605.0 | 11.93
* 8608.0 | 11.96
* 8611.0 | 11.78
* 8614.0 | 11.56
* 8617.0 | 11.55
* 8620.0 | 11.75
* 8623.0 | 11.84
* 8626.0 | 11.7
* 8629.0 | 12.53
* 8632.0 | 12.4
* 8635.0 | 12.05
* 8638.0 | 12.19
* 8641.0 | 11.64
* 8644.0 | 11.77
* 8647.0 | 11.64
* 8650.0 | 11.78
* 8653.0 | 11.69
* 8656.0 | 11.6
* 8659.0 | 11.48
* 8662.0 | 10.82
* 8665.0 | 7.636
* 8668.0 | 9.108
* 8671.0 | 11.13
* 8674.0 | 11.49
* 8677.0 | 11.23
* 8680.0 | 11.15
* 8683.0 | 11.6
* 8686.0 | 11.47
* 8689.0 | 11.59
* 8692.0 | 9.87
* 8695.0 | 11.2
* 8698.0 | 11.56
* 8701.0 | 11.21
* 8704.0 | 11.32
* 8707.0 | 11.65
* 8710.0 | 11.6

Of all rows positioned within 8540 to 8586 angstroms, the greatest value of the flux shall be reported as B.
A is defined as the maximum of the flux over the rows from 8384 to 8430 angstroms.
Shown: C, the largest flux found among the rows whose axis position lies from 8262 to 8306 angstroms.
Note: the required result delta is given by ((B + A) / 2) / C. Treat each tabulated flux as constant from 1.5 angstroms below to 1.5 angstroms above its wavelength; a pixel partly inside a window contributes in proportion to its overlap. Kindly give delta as 0.95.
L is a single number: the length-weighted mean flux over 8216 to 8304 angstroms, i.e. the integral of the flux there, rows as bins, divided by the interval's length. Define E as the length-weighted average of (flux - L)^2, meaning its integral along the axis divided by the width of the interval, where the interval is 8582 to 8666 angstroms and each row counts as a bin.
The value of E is 1.15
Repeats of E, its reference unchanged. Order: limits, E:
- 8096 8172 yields 0.10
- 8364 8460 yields 0.32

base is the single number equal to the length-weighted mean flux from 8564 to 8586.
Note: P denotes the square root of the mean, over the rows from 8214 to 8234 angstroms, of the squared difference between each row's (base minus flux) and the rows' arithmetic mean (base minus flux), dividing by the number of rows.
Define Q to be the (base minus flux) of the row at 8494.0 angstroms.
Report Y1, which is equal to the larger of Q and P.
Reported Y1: 0.30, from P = 0.30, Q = -0.17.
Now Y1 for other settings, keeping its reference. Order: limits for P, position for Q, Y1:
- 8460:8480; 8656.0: 0.33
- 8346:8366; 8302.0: 0.24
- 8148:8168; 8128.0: 0.15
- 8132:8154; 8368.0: 0.12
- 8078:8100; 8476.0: 0.22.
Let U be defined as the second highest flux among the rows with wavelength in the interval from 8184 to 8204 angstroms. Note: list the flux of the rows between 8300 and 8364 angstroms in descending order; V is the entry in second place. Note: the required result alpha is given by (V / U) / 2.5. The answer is 0.406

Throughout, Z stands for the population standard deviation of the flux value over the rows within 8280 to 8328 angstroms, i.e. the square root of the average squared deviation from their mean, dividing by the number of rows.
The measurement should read 0.19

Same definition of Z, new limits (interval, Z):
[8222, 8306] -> 0.23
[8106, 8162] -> 0.16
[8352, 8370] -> 0.18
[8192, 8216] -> 0.52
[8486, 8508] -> 0.90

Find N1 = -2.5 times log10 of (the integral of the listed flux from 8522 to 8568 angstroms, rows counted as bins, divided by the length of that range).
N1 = -2.606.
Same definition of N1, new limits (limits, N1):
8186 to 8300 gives -2.725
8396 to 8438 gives -2.704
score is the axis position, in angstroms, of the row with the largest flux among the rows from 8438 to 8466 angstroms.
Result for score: 8458.0 angstroms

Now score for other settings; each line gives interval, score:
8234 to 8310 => 8284.0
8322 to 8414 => 8359.0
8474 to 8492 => 8488.0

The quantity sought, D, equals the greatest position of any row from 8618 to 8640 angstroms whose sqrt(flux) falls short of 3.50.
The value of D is 8638.0 angstroms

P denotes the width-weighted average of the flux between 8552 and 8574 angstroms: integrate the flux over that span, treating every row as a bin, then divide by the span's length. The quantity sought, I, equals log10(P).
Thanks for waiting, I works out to 1.067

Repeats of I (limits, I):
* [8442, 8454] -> 1.073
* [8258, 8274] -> 1.091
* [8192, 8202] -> 1.071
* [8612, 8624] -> 1.067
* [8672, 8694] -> 1.049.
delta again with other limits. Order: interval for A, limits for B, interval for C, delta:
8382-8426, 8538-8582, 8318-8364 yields 0.97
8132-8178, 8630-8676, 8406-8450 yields 1.02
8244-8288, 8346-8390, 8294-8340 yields 1.00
